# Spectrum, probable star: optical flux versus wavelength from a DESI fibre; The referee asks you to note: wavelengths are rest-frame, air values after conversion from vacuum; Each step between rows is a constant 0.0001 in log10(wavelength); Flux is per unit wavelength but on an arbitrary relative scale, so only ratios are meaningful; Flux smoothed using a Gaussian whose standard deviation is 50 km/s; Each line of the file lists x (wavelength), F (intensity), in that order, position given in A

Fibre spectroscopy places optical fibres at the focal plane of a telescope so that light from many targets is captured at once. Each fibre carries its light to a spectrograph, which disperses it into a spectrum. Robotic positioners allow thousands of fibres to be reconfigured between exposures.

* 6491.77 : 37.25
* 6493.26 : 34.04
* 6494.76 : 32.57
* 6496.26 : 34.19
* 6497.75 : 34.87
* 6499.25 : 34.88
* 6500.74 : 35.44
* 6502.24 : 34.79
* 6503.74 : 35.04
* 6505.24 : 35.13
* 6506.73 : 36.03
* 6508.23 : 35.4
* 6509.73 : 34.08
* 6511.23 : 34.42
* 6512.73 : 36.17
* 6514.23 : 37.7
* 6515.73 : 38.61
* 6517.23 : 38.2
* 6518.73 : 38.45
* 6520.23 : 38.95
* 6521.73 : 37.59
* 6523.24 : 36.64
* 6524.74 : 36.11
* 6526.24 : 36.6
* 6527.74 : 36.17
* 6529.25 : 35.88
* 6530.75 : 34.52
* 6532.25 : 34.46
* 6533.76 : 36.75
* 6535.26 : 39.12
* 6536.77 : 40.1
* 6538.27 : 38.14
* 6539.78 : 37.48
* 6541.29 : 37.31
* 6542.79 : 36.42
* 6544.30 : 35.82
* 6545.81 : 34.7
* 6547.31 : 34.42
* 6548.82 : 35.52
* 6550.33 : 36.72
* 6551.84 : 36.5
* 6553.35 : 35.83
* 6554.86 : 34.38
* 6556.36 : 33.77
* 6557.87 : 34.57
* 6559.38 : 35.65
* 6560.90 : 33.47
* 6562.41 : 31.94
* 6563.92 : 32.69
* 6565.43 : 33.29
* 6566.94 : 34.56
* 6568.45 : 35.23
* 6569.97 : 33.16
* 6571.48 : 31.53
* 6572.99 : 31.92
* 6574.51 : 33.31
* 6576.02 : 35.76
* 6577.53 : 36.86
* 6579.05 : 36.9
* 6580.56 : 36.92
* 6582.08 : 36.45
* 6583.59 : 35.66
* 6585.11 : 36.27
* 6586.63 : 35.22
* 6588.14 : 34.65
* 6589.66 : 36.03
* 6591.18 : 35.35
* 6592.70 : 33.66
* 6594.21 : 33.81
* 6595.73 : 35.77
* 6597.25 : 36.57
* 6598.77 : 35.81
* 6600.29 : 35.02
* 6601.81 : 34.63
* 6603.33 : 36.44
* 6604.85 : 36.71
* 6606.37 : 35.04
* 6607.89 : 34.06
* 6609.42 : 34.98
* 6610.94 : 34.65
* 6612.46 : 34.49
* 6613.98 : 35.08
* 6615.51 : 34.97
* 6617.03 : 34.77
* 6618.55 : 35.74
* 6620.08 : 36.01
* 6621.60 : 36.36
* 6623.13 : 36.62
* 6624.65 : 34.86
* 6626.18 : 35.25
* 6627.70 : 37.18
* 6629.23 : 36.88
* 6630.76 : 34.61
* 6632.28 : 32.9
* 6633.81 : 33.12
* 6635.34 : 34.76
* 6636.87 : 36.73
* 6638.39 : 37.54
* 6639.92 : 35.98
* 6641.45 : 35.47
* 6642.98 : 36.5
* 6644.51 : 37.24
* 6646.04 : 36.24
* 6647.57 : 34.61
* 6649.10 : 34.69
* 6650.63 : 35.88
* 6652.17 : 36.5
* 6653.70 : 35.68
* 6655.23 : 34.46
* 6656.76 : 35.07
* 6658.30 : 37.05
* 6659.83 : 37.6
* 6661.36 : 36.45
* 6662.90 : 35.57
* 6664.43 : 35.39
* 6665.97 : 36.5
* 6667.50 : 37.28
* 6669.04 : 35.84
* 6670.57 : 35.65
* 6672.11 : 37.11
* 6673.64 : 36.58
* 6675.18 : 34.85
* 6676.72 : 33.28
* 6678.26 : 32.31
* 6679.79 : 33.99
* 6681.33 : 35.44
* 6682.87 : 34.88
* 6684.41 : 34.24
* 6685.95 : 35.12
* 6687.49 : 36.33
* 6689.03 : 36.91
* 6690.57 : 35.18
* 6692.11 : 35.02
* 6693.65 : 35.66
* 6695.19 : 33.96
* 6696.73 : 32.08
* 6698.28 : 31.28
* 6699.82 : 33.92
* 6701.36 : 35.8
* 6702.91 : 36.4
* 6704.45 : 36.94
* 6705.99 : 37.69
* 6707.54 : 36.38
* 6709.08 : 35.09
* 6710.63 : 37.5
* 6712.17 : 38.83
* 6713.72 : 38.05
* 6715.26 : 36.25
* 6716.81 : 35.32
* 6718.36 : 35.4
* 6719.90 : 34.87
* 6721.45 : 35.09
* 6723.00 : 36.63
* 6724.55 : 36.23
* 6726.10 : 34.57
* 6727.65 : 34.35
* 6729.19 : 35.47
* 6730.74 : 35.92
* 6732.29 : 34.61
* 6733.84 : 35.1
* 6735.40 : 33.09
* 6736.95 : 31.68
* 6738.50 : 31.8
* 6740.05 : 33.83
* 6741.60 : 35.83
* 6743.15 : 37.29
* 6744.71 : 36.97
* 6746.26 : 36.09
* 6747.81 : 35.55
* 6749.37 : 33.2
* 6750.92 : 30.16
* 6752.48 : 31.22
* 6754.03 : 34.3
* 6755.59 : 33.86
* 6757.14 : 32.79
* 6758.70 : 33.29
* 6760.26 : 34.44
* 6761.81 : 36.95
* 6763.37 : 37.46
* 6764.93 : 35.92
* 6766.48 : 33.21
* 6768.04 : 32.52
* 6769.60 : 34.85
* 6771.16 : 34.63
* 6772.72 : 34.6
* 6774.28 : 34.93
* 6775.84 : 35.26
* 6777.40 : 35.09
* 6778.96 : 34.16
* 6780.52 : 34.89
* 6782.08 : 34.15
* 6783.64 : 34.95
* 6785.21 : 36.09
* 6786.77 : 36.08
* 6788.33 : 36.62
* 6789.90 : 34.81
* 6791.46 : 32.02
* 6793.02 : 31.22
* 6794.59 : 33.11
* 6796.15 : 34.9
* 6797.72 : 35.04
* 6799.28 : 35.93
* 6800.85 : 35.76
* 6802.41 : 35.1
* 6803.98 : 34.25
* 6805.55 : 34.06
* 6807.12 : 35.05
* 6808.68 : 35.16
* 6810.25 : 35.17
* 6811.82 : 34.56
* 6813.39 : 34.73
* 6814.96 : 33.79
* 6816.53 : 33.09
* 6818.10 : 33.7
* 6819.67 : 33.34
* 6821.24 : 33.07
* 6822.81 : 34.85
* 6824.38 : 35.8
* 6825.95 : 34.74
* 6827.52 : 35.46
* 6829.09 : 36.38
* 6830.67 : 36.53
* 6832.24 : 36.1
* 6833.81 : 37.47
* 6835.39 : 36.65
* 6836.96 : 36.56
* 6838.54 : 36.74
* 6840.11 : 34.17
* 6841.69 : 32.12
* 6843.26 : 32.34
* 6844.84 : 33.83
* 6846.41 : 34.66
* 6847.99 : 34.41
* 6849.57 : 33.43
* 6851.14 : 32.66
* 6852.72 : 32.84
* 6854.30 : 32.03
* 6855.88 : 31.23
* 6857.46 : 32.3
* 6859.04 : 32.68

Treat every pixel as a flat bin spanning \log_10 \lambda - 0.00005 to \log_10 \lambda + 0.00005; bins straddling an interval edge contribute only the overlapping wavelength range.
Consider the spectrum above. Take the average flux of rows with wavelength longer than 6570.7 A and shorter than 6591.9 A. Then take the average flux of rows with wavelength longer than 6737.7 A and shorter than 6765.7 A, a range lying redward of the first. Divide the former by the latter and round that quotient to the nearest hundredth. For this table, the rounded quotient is 1.02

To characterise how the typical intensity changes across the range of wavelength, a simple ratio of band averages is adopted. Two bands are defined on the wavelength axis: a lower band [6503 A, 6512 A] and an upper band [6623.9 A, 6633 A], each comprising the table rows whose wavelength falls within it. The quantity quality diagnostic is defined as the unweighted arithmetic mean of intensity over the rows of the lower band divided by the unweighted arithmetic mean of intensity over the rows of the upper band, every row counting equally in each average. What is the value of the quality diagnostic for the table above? 0.99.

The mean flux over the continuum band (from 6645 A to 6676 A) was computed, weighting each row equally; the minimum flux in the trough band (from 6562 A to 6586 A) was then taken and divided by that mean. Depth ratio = 0.877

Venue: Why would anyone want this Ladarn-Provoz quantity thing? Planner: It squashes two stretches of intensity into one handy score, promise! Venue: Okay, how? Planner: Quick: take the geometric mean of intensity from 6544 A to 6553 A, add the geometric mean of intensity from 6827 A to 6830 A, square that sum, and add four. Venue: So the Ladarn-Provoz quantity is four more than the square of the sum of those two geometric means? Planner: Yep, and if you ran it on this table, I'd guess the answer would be 5119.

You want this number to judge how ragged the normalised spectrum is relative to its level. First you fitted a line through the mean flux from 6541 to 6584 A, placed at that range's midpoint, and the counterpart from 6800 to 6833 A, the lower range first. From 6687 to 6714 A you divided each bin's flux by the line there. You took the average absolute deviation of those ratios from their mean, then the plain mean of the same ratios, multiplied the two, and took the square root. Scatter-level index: 0.21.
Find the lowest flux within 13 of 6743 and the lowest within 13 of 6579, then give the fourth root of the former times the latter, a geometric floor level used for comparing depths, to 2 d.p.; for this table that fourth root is 5.55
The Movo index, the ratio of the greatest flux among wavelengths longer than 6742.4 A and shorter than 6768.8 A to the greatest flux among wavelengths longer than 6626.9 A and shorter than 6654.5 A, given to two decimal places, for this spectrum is 1.00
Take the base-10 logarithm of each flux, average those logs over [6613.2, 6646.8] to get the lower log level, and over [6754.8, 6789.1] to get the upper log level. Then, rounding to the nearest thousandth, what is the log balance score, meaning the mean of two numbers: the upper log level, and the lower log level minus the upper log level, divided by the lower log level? 0.774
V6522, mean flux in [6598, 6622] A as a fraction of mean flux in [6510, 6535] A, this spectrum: 0.96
